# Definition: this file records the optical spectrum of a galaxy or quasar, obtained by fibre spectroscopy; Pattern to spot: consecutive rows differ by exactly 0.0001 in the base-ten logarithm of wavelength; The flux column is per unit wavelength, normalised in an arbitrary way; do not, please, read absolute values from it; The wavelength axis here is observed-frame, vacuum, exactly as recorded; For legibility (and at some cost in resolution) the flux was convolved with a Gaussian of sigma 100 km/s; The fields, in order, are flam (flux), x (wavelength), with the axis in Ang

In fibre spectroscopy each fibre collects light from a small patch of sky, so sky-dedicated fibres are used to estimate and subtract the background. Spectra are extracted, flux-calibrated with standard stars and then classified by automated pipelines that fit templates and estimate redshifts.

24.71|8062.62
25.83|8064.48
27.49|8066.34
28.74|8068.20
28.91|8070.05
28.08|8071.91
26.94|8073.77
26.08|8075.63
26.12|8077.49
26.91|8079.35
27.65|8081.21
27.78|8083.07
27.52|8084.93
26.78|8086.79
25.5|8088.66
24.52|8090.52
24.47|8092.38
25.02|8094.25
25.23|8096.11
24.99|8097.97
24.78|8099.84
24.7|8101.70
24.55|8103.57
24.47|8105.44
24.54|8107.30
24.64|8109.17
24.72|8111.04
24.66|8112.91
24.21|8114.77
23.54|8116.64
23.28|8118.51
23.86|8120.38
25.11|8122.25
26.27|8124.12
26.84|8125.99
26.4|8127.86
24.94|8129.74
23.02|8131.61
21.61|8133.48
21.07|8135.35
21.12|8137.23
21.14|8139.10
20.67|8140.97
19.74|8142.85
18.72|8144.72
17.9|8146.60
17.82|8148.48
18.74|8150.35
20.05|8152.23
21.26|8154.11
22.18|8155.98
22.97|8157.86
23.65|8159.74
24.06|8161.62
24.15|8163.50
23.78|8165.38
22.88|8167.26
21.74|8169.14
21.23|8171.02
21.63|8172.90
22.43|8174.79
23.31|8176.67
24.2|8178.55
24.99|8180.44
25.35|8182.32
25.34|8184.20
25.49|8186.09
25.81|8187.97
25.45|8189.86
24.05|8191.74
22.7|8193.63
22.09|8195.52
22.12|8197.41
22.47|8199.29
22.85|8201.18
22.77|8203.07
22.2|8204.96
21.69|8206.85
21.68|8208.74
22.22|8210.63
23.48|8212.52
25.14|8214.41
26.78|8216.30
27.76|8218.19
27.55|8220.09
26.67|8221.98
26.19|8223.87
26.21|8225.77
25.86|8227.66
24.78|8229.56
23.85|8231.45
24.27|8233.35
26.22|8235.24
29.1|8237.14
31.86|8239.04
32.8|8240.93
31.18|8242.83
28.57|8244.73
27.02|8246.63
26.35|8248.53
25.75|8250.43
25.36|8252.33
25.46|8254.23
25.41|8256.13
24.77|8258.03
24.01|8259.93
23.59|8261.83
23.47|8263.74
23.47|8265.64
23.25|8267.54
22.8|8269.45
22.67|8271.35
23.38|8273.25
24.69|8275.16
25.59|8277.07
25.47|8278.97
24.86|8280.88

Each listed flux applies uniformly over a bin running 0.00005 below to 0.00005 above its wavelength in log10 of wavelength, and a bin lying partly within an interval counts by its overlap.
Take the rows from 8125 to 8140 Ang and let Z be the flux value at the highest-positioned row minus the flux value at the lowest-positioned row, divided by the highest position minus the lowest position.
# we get -0.43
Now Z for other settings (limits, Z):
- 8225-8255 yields -0.03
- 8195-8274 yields 0.02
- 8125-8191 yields -0.02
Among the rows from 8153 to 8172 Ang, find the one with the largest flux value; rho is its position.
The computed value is 8163.50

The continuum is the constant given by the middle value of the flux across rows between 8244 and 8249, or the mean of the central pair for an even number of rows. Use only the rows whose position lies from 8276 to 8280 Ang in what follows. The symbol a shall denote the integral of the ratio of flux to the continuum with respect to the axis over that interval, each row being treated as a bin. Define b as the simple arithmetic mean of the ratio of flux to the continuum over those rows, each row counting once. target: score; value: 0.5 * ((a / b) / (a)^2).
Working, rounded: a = 3.8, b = 0.94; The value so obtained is 0.14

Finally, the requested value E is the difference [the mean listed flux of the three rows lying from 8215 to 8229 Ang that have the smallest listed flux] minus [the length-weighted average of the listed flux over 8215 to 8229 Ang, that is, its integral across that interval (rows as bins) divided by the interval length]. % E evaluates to -0.5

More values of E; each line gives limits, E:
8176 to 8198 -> -2.0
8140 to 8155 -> -1.2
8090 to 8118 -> -0.5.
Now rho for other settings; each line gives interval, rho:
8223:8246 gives 8240.93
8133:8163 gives 8161.62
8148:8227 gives 8218.19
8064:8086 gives 8070.05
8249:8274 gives 8250.43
